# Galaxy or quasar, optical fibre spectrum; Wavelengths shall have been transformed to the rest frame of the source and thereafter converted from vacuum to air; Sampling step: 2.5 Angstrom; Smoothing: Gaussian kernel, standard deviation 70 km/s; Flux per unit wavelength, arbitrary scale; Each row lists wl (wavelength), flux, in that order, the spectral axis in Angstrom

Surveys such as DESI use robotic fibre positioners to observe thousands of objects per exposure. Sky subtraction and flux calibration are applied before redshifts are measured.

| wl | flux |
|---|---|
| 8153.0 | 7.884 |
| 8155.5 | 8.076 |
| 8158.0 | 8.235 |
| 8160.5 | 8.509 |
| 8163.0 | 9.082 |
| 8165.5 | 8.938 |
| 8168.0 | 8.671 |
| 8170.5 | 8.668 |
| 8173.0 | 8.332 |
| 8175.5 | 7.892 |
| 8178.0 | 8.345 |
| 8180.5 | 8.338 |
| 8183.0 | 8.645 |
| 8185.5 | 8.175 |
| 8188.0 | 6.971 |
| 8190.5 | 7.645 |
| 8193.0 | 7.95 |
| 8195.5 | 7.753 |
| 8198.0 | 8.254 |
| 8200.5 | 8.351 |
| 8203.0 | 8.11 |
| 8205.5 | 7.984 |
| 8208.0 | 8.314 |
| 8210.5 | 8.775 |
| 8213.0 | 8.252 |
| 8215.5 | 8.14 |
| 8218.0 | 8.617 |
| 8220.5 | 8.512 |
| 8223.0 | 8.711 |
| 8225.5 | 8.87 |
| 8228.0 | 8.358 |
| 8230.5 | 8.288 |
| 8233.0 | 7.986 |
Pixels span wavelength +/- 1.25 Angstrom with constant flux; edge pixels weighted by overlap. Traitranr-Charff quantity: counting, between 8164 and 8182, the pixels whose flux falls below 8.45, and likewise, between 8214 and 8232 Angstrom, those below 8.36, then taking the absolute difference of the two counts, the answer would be 1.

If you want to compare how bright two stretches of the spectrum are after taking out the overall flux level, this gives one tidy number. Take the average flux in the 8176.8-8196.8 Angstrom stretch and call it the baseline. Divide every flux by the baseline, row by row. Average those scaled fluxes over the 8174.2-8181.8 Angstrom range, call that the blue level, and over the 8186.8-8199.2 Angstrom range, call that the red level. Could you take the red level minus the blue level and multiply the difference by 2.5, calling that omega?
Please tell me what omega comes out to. -0.15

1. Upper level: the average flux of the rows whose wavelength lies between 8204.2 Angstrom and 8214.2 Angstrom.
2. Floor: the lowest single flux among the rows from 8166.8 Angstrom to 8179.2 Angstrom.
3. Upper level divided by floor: 1.06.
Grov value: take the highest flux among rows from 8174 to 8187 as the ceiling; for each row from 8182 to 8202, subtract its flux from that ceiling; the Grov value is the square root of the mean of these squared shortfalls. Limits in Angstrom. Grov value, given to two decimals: 0.83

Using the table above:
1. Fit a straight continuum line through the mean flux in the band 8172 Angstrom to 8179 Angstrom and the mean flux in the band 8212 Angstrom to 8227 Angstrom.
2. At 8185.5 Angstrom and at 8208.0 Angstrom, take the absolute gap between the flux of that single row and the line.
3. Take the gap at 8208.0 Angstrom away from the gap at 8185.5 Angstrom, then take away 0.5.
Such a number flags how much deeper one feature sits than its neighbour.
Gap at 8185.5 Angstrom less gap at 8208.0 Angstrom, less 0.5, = -0.53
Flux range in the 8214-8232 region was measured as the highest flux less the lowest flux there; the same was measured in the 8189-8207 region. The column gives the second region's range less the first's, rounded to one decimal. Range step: 0.0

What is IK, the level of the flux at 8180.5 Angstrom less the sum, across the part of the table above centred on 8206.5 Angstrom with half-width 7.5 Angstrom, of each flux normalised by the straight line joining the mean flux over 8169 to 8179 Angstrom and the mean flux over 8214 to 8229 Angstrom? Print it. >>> 2.5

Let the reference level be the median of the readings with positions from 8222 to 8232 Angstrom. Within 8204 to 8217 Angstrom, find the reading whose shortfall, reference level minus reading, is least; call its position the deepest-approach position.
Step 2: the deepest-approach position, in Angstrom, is 8210.5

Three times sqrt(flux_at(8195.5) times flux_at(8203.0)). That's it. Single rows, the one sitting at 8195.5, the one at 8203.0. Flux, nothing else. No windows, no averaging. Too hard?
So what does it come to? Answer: 23.8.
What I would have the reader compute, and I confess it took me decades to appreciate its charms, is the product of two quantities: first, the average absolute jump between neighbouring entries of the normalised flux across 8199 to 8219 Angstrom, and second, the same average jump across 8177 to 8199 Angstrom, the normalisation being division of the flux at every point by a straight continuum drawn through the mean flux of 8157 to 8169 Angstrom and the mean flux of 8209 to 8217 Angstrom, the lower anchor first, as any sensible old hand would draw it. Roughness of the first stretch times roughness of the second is 0.0021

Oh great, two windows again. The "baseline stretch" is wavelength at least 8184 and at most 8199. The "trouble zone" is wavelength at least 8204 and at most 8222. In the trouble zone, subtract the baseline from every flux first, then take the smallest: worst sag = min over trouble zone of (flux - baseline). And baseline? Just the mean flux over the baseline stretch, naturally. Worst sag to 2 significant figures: 0.19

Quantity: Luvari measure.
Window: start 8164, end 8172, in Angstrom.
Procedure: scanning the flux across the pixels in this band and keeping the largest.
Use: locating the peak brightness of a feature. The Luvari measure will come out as 8.938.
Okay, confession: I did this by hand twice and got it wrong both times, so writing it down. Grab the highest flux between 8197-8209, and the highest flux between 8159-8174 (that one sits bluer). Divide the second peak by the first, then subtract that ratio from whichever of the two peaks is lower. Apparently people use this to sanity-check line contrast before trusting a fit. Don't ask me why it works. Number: 7.26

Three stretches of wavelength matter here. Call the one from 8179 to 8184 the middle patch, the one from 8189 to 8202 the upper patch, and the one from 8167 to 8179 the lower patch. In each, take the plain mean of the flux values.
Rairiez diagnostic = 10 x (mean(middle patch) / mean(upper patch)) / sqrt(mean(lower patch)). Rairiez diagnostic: 3.67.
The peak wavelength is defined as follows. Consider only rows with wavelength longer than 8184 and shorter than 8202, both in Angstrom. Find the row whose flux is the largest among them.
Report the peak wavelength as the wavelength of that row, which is 8200.5 Angstrom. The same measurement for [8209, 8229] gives 8225.5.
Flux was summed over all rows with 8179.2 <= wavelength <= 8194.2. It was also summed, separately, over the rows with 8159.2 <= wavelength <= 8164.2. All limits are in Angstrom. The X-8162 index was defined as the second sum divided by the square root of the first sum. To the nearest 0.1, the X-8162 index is 2.5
